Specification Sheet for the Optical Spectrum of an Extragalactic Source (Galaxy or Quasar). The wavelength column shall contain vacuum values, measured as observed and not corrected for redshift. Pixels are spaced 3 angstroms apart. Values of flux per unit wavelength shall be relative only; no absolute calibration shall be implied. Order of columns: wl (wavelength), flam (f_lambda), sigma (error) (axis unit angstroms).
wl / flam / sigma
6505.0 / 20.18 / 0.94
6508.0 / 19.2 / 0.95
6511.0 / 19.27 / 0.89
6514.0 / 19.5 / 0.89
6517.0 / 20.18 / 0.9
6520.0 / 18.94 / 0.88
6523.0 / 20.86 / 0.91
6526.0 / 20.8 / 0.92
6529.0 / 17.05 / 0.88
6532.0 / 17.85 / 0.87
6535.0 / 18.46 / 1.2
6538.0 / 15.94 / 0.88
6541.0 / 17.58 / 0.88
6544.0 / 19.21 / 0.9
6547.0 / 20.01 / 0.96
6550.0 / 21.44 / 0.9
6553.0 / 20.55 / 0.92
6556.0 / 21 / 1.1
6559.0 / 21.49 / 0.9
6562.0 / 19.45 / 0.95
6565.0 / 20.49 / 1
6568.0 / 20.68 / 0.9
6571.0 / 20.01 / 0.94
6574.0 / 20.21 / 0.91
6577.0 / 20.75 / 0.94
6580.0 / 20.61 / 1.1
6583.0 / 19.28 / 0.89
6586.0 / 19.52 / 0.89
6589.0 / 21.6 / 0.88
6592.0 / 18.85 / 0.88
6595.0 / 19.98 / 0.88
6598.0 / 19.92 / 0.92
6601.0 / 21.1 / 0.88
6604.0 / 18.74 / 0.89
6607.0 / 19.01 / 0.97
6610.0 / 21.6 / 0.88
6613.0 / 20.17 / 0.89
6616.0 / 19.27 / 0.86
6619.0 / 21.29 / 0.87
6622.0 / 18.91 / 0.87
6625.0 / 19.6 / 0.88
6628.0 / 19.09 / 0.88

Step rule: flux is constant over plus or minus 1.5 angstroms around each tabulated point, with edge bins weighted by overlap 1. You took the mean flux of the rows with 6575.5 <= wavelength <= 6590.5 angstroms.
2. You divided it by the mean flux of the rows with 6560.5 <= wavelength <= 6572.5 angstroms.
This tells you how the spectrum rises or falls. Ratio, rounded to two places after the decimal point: 1.01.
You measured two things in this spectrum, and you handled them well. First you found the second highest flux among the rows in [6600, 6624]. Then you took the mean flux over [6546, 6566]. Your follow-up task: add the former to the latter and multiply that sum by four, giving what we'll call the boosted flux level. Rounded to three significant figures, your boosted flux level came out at 168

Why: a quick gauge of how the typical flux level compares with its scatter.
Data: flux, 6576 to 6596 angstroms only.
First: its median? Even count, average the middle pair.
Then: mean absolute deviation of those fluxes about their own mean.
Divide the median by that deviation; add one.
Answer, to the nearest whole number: 27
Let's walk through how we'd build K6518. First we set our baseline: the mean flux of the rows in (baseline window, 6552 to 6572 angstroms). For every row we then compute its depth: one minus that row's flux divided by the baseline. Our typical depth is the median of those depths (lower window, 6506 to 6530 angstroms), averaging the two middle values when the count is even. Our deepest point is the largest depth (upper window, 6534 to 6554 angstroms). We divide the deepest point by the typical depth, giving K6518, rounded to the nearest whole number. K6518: 4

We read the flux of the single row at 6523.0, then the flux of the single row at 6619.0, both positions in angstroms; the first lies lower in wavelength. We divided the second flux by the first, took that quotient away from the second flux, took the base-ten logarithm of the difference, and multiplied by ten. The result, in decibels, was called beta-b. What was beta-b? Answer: 13.1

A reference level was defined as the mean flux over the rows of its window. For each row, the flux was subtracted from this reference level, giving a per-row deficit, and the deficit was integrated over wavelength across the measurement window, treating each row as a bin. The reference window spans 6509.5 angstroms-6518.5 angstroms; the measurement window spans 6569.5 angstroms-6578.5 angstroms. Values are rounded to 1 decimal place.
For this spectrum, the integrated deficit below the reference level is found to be -6.1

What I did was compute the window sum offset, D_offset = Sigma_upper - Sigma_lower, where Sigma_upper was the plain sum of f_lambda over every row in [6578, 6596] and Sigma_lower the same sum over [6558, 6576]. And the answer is -2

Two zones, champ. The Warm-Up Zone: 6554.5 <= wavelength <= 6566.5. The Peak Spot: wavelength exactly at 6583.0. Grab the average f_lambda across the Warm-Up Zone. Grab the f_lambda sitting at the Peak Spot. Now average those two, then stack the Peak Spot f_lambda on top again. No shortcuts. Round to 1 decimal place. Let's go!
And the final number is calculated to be 39.2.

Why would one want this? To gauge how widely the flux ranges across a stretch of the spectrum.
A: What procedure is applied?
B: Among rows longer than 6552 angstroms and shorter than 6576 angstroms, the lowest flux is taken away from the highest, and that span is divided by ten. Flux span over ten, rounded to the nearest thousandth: 0.204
